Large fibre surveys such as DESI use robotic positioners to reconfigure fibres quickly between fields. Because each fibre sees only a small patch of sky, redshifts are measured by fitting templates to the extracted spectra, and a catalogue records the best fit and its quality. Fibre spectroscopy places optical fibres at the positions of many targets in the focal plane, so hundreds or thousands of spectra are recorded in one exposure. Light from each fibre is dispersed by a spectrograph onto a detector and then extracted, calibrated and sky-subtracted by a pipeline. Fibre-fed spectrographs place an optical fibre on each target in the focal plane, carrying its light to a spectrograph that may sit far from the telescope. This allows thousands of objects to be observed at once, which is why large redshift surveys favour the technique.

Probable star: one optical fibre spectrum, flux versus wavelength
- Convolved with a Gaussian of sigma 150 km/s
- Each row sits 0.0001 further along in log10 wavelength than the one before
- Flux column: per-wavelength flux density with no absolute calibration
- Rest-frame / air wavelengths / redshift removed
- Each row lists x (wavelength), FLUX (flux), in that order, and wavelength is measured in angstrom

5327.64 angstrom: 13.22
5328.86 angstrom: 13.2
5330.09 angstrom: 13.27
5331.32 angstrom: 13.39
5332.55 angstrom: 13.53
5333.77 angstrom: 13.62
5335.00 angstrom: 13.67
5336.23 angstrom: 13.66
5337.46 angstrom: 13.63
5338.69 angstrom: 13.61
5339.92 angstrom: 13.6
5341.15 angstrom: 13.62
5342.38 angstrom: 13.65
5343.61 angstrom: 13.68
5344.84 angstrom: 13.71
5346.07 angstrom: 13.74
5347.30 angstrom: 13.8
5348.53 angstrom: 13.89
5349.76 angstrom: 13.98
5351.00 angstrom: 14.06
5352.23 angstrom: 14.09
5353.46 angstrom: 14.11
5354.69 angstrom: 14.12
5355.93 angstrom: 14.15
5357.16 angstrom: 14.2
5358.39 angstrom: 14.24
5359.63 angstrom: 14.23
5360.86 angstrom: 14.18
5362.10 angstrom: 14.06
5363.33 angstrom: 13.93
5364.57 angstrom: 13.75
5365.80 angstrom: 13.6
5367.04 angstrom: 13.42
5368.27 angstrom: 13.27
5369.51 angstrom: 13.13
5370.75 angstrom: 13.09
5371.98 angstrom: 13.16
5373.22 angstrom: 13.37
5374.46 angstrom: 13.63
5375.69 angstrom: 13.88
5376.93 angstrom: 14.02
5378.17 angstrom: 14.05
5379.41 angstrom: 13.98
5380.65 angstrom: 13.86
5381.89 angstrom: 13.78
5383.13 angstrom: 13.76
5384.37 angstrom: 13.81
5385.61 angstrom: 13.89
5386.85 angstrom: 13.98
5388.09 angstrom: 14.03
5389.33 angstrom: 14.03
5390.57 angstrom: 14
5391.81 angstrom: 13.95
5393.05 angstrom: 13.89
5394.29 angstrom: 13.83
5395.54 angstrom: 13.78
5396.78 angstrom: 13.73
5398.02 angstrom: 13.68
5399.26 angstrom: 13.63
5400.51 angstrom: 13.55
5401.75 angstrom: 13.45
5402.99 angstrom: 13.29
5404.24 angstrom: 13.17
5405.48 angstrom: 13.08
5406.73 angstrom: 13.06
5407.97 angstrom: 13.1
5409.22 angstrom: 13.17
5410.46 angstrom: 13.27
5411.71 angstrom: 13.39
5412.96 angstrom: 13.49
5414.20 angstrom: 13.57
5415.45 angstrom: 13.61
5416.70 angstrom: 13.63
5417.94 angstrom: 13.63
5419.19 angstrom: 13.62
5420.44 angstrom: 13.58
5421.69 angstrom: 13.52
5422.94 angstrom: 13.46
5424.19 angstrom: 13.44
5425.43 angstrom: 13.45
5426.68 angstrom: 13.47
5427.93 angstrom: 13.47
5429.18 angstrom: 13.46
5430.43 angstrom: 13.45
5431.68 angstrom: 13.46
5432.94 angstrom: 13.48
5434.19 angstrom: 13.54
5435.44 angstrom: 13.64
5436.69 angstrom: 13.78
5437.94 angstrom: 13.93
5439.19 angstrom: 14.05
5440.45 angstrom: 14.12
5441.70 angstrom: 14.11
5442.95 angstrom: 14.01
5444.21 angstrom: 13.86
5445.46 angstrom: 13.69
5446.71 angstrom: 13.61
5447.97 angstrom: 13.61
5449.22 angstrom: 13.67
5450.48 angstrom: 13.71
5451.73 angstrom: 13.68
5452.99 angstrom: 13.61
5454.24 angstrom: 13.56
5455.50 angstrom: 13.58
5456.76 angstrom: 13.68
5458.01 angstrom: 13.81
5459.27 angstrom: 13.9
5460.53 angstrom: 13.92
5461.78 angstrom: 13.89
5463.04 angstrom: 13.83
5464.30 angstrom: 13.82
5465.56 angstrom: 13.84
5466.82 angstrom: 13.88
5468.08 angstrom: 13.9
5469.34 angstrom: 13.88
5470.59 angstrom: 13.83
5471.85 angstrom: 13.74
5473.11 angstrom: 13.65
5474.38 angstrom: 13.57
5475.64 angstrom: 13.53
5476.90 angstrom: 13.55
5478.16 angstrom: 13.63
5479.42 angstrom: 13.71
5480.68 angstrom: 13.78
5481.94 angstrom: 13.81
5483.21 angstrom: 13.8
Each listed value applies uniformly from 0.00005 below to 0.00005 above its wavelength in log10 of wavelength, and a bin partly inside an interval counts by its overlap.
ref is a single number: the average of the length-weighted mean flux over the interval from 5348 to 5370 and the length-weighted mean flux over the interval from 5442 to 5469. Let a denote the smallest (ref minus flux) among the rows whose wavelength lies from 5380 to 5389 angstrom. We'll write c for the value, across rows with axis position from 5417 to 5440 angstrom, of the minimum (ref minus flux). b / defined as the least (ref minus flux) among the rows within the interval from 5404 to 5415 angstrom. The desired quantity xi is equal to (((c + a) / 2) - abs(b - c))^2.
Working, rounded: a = -0.19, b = 0.27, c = -0.21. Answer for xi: 0.5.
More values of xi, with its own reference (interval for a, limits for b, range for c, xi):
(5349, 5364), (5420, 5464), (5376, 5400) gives 0.1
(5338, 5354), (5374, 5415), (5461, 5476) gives 0.1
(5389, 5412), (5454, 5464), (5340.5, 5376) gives 0.4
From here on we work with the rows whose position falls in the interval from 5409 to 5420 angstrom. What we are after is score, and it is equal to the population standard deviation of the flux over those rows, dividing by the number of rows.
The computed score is 0.16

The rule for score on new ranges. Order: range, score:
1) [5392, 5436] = 0.20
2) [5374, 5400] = 0.13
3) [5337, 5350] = 0.12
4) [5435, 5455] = 0.19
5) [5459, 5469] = 0.03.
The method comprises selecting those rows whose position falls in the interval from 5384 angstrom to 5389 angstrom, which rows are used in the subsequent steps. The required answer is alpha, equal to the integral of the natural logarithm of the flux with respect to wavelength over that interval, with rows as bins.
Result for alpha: 13.2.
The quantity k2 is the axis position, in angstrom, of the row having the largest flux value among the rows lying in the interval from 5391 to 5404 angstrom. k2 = 5391.81 angstrom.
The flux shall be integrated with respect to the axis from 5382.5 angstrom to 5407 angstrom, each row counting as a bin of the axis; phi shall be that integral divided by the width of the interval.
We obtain 13.7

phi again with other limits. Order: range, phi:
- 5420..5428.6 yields 13.5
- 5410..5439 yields 13.5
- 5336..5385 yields 13.8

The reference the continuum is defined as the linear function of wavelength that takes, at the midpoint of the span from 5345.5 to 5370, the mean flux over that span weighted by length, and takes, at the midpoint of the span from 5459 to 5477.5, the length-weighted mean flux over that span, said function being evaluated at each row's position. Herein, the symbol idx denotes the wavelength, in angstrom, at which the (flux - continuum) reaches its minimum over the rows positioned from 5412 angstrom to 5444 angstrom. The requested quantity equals 5424.19 angstrom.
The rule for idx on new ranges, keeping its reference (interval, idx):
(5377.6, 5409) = 5406.73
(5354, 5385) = 5370.75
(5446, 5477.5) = 5475.64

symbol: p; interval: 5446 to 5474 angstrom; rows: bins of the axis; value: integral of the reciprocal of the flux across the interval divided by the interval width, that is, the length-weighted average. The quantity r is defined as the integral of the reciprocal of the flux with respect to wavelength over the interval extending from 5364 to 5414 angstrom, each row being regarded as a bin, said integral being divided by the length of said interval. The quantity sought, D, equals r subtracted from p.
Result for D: -0.0009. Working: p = 0.0727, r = 0.0736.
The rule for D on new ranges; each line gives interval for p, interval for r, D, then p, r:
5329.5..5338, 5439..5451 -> 0.0016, 0.0739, 0.0722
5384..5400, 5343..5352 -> -0.0001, 0.0722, 0.0722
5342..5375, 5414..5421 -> -0.0009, 0.0726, 0.0734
